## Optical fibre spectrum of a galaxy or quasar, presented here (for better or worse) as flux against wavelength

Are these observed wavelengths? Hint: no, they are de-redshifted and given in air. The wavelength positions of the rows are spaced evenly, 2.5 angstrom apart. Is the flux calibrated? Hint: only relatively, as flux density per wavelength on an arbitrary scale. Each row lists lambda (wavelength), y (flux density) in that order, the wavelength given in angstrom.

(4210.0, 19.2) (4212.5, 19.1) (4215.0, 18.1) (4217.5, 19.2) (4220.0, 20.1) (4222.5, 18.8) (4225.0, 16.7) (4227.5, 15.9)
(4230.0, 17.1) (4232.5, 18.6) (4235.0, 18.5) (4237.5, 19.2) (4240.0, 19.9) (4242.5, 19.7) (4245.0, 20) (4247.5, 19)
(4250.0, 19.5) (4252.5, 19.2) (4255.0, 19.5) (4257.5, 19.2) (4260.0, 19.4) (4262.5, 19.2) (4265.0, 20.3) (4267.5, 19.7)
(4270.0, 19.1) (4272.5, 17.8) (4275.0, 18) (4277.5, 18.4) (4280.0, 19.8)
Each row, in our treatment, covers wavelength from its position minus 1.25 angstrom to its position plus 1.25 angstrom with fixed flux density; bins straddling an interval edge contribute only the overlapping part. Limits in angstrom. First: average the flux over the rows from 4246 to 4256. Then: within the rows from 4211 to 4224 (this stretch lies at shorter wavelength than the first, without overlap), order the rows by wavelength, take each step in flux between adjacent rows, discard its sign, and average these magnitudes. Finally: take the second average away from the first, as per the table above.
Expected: 18.2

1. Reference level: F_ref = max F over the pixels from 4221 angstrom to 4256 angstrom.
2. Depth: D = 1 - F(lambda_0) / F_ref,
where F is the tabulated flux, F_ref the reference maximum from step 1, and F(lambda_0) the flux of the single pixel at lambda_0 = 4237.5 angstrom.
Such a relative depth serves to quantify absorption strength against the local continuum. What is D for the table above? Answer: 0.040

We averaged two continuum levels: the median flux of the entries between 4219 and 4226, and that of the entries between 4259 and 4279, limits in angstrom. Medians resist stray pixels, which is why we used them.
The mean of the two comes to 19.0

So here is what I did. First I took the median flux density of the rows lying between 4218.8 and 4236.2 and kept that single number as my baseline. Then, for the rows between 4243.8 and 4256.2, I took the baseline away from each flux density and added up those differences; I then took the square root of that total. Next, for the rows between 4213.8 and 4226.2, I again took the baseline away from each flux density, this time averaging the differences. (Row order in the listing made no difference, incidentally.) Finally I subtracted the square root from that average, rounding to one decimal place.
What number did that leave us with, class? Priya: -2.1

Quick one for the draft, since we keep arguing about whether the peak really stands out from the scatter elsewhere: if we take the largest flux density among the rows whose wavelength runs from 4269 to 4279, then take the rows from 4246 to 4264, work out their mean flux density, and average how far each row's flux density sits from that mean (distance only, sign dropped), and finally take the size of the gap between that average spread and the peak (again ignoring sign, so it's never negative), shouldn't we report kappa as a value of 18.94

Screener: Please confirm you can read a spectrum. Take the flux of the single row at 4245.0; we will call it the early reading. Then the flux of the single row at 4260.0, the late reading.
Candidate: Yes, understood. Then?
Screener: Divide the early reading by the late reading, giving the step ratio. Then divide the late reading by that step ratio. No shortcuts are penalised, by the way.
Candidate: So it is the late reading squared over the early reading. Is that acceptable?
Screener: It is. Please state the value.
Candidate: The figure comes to 18.8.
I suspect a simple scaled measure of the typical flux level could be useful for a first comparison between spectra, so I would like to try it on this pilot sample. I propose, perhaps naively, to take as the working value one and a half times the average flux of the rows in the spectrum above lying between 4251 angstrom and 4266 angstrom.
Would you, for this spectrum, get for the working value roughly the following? 29.2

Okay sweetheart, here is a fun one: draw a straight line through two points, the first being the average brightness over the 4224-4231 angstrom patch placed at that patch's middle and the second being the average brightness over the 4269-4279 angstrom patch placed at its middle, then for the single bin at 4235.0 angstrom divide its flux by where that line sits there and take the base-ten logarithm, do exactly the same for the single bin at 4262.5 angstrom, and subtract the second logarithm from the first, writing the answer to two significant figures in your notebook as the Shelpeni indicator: 0.010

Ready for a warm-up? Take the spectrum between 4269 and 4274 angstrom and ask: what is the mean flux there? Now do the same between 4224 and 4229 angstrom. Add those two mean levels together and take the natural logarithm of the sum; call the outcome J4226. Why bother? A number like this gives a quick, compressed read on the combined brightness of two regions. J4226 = 3.55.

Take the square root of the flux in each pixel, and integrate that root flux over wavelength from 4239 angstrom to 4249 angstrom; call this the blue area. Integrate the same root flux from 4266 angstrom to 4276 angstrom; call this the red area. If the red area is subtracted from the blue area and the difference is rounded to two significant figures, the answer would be 1.1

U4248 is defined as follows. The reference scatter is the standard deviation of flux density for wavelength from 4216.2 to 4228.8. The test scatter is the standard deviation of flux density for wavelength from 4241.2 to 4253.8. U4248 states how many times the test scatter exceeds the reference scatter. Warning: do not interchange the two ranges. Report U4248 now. 0.2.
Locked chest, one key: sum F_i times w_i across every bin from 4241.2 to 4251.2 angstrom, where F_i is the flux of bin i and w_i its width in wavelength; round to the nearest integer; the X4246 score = 196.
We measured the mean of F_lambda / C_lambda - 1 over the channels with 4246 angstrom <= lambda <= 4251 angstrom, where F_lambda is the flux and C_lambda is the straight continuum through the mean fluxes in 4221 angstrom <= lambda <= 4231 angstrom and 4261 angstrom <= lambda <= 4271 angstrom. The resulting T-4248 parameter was 0.040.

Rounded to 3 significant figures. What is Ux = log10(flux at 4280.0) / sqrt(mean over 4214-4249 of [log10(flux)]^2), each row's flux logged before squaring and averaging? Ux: 1.02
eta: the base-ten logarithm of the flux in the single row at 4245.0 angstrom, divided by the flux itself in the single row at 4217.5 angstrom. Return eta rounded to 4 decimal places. 0.0678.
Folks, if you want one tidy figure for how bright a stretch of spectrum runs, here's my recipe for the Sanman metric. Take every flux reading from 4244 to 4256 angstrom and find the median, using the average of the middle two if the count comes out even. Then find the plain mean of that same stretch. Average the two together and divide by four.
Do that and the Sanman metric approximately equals 4.87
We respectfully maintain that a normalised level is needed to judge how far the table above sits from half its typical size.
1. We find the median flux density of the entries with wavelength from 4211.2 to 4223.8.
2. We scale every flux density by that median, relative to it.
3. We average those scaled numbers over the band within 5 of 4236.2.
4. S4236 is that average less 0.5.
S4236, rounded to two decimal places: 0.50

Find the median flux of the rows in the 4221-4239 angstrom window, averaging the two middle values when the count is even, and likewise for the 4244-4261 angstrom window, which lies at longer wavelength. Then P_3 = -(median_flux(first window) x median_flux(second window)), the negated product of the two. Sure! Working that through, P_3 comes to -359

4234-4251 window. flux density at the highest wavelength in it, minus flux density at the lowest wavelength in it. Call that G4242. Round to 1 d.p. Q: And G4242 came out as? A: 1.0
